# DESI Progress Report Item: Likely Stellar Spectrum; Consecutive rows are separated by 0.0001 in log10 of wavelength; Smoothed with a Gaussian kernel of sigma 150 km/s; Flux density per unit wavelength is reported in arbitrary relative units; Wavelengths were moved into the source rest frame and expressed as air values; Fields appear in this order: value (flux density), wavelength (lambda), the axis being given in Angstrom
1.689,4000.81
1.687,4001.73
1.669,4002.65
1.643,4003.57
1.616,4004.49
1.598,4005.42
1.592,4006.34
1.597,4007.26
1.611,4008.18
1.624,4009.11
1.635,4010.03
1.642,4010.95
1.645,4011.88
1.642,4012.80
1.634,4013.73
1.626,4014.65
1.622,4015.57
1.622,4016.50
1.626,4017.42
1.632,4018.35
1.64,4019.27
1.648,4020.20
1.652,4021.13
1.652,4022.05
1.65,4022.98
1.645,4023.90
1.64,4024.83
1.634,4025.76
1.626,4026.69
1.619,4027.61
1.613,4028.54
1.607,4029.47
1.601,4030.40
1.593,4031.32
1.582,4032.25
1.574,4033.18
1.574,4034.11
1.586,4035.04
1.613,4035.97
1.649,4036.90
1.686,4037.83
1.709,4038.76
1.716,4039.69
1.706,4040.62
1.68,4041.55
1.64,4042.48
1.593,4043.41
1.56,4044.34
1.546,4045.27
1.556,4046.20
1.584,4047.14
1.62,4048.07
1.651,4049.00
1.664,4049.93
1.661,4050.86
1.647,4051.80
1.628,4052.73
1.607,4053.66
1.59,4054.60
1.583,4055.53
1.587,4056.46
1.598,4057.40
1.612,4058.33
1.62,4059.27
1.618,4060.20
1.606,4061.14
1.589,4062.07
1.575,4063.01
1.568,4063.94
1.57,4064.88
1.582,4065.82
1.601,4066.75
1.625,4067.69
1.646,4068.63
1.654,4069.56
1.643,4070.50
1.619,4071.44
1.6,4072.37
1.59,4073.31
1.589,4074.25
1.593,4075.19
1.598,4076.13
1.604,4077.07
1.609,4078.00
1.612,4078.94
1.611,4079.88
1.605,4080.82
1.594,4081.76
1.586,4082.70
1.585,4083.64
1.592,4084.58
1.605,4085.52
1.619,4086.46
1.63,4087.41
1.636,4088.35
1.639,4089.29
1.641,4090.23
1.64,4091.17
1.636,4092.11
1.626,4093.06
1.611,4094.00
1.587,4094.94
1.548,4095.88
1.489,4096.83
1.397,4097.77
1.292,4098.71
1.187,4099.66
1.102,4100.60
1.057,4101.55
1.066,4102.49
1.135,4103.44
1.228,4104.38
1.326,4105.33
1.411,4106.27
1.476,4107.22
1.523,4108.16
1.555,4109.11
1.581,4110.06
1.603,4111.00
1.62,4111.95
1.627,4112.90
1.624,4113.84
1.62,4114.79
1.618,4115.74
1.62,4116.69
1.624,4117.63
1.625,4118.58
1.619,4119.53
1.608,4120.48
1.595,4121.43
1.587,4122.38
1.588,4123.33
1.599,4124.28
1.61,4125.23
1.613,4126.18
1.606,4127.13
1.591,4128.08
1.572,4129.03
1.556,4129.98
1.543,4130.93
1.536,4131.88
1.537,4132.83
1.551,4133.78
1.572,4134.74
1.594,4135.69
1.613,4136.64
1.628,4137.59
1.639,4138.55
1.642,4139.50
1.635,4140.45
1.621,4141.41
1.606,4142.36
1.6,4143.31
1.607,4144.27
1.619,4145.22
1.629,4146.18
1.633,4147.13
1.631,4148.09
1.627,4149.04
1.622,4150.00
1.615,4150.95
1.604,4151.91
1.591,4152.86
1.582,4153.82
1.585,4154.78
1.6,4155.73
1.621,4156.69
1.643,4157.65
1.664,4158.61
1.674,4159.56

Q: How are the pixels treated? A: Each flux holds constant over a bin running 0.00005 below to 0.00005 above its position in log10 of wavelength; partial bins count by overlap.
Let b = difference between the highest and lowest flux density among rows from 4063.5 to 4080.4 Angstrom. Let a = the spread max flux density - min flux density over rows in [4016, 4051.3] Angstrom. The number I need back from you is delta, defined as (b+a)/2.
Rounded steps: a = 0.17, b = 0.09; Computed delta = 0.13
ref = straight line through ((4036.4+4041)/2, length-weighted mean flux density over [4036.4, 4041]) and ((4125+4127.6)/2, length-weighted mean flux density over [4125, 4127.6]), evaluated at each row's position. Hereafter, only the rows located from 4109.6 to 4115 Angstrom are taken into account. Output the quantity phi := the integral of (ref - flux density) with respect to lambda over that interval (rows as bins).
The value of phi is 0.06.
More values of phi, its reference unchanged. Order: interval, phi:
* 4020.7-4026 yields 0.32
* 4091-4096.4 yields 0.19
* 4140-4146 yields -0.13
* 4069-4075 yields 0.27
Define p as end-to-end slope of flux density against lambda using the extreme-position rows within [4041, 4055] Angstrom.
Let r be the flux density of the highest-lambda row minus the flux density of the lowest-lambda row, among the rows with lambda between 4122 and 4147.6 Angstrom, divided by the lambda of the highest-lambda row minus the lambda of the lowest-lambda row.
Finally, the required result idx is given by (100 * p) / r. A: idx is -371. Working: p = -0.0069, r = 0.002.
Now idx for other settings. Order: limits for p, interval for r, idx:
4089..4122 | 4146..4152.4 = 31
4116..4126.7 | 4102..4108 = -1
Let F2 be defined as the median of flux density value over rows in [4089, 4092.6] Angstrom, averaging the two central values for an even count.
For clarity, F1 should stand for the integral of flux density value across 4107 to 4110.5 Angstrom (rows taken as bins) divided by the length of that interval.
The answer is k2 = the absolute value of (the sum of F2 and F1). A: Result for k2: 3.18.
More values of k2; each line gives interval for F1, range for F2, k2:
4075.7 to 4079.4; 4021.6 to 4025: 3.26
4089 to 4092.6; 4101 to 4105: 2.74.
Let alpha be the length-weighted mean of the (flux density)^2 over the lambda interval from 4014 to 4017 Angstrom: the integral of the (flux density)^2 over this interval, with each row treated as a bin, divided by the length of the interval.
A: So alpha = 2.65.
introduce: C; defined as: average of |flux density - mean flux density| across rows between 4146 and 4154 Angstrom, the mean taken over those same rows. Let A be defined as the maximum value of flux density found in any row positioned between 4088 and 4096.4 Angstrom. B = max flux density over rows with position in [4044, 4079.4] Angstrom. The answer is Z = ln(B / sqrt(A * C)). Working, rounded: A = 1.641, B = 1.664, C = 0.015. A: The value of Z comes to 2.36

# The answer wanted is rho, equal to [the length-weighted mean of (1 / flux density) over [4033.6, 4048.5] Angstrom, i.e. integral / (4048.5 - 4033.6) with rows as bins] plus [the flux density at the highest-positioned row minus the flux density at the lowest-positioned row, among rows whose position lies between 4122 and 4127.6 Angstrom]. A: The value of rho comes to 0.63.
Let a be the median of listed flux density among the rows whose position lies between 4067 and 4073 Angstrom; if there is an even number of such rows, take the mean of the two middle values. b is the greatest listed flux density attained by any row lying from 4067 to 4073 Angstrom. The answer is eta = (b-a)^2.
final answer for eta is 0.0004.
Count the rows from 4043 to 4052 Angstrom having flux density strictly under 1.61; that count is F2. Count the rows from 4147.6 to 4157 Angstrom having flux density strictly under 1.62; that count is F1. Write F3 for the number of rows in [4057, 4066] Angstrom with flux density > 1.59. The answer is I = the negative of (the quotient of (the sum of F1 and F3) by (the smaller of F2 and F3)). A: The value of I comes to -2.2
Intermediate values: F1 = 6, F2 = 5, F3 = 5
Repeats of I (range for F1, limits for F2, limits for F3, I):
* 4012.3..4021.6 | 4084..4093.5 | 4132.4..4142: -3.5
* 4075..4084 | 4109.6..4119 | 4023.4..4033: -9.5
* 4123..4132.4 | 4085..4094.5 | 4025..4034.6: -17.0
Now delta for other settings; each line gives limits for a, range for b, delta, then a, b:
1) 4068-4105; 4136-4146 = 0.32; 0.60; 0.04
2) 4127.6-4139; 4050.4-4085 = 0.10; 0.10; 0.09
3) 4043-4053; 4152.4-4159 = 0.10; 0.12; 0.08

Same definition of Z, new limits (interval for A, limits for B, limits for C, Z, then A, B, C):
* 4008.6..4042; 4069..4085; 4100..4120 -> 1.09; 1.716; 1.654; 0.180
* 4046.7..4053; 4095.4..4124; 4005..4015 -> 2.28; 1.664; 1.627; 0.017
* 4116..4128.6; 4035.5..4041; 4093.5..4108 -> 1.20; 1.625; 1.716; 0.164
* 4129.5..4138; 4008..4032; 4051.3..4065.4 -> 2.25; 1.628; 1.652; 0.019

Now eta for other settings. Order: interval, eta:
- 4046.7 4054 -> 0.0007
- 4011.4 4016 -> 0.0001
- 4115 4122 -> 0.0000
